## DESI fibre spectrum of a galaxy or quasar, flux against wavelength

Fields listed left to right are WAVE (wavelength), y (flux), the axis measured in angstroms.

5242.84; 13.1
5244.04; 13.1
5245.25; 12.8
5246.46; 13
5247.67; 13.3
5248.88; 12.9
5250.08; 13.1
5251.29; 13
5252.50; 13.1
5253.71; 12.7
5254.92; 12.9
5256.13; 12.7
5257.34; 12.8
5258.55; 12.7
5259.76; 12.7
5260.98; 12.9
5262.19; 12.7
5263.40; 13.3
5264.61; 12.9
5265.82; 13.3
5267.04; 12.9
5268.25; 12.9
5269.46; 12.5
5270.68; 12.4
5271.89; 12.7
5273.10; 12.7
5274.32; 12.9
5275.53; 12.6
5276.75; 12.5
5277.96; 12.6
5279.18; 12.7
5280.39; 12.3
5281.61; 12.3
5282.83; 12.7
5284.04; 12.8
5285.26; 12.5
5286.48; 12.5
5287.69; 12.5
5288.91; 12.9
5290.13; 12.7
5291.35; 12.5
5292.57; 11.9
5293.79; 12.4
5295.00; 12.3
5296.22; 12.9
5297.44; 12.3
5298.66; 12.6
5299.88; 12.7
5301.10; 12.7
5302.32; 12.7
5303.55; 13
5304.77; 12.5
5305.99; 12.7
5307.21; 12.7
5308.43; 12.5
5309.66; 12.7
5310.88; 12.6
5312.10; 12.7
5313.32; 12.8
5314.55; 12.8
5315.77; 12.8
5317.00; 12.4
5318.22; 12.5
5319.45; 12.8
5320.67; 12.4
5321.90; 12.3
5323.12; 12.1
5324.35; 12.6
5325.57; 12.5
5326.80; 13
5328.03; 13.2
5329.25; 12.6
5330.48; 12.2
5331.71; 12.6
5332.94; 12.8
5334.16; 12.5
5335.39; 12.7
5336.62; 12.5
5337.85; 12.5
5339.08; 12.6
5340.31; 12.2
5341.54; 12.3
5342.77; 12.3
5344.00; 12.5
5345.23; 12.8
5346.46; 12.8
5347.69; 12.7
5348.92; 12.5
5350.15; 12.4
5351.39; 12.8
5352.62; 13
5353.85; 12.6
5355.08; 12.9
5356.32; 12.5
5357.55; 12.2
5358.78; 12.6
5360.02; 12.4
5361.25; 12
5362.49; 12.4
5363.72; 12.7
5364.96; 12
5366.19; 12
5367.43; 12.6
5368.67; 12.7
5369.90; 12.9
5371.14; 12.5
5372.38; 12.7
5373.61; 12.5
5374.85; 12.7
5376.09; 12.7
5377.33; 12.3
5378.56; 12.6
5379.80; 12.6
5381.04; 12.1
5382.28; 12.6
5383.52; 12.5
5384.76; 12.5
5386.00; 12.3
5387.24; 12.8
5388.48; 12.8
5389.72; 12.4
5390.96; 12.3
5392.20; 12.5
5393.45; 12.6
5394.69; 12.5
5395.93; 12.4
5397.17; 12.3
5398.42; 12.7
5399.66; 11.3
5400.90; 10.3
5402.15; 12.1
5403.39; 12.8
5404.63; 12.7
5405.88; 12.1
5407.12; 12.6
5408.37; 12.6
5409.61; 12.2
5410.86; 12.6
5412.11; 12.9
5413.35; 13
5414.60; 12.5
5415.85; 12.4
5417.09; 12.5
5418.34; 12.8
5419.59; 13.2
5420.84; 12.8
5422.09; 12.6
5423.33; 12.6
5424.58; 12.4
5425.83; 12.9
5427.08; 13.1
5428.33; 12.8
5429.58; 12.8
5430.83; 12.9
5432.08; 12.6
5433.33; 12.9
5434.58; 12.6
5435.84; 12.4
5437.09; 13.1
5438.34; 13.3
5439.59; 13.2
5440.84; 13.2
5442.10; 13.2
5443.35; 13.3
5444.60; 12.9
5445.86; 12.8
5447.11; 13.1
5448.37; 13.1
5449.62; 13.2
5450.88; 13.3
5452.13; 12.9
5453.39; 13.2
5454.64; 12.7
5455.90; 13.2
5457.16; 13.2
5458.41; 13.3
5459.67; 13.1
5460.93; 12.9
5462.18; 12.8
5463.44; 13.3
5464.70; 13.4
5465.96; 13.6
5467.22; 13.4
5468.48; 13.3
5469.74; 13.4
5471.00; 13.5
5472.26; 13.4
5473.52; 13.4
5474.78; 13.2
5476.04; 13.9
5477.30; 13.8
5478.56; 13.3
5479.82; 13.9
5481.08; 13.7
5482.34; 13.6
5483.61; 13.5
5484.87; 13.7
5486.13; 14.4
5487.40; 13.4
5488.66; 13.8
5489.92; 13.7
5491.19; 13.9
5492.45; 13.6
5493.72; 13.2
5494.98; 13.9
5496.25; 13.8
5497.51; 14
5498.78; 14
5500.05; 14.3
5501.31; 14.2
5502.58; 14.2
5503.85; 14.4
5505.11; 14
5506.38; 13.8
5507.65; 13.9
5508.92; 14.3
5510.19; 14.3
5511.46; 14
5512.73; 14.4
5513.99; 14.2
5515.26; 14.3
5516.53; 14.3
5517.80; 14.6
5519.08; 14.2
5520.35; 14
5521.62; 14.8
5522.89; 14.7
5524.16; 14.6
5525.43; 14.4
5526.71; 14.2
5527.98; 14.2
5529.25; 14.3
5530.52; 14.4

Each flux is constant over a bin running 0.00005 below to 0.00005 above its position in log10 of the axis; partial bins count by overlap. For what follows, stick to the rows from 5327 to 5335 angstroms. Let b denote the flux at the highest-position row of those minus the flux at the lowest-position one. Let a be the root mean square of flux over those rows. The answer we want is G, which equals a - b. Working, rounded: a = 12.7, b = -0.70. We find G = 13.4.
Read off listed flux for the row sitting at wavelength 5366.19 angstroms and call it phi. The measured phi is 12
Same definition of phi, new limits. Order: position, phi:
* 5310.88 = 12.6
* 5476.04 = 13.9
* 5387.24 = 12.8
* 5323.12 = 12.1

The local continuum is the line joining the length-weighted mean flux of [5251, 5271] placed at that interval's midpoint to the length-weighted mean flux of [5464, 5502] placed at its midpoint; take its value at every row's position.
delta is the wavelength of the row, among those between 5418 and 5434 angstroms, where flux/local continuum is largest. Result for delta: 5419.59 angstroms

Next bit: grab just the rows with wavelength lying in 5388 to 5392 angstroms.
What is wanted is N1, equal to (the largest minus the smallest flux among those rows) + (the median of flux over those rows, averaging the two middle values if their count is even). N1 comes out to 12.9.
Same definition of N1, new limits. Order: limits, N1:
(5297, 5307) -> 13.4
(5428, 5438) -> 13.5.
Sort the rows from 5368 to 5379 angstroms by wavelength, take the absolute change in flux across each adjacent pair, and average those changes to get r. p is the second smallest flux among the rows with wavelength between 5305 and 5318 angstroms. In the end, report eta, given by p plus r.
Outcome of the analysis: 12.7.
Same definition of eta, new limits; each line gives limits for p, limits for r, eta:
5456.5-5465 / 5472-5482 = 13.2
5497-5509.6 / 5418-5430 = 14.1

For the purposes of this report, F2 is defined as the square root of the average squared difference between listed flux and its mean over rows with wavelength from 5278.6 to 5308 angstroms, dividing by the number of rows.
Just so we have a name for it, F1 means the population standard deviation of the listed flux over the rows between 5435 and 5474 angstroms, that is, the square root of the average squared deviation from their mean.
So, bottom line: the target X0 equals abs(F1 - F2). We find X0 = 0.013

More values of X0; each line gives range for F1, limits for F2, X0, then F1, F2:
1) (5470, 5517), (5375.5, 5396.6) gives 0.170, 0.352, 0.18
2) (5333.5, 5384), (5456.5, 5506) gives 0.148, 0.242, 0.39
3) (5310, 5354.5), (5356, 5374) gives 0.034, 0.239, 0.27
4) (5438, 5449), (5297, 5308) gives 0.015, 0.162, 0.18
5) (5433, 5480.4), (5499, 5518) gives 0.115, 0.317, 0.20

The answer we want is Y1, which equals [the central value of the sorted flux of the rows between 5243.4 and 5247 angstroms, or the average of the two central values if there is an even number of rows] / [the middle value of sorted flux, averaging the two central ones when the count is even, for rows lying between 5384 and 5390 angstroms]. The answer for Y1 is 1.04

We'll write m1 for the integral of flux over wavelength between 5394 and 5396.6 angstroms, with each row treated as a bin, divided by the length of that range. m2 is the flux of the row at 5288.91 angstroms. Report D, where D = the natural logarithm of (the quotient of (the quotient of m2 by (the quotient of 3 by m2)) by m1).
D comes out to 1.49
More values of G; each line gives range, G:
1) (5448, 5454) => 13.0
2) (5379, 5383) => 12.4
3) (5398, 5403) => 12.2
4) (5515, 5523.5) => 14.0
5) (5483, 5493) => 13.7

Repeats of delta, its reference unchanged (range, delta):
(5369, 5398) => 5369.90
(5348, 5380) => 5352.62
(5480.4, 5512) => 5486.13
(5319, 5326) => 5319.45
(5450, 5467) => 5465.96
